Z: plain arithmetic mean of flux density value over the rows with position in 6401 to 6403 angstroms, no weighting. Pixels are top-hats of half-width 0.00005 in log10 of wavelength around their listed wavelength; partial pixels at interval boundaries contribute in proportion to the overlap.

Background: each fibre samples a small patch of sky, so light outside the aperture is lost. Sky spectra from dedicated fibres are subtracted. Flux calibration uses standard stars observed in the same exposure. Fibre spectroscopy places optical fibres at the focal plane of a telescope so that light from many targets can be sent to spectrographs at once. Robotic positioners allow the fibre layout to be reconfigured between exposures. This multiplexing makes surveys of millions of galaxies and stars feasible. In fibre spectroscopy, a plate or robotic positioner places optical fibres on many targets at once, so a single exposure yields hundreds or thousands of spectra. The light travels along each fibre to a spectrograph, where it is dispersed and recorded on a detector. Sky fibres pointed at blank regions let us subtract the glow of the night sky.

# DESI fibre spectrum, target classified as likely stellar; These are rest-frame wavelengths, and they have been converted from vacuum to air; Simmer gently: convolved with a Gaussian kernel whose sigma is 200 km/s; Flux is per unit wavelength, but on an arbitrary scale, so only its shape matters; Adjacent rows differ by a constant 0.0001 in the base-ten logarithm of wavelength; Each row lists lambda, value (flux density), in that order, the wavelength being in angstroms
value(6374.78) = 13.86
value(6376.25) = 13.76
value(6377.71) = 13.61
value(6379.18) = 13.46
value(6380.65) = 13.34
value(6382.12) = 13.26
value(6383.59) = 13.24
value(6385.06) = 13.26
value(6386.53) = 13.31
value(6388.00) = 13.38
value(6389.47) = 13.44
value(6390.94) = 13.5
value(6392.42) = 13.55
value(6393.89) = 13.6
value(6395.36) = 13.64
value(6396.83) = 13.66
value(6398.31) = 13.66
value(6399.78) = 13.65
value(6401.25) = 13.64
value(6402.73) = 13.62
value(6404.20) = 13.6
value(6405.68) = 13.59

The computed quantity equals 13.6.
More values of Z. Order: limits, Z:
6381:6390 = 13.3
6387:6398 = 13.5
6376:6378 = 13.7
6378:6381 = 13.4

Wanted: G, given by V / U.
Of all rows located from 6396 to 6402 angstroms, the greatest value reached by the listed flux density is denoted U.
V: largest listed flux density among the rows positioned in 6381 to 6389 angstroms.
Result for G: 0.98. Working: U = 13.66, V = 13.38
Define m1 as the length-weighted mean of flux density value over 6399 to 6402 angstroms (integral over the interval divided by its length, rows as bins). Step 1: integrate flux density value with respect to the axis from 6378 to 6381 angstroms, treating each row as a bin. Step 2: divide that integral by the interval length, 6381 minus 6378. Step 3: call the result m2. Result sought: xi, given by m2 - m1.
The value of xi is -0.22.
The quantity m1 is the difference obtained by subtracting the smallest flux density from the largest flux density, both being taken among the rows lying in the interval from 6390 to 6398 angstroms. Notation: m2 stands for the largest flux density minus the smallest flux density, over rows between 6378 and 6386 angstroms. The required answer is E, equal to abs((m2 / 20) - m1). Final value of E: 0.15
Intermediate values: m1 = 0.160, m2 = 0.22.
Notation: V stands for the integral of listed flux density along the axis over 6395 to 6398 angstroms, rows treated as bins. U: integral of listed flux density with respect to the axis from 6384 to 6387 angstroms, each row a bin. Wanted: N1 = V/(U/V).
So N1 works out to 42.0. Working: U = 39.8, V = 40.9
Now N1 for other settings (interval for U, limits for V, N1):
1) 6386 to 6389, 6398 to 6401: 42.0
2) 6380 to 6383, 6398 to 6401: 42.3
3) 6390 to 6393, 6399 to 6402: 41.5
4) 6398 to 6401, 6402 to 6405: 40.6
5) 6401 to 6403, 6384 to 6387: 58.4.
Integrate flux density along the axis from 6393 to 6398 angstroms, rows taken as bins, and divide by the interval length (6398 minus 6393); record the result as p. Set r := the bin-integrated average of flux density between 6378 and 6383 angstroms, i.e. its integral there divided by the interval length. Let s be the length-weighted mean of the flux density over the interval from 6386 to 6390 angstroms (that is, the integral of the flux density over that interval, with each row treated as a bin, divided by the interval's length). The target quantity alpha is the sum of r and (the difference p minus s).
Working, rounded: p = 13.6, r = 13.4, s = 13.4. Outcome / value 13.6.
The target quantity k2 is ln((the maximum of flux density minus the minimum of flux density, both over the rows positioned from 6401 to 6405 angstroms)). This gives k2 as -3.2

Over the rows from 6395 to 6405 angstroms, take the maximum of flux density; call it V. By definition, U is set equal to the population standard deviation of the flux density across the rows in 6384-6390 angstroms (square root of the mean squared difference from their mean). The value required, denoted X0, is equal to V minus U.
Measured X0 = 13.6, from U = 0.068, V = 13.66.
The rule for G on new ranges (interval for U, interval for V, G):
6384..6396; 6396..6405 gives 1.00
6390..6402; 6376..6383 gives 1.01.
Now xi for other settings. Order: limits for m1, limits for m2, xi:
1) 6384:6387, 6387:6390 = 0.13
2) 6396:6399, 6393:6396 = 0.00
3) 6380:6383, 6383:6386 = -0.04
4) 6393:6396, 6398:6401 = 0.05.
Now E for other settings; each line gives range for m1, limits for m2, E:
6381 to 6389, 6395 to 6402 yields 0.14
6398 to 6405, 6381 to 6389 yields 0.05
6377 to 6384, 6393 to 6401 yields 0.37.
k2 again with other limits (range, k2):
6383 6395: -1.0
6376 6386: -0.7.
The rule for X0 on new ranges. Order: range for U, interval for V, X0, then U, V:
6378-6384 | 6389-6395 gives 13.5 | 0.086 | 13.6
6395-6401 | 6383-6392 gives 13.5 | 0.008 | 13.5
